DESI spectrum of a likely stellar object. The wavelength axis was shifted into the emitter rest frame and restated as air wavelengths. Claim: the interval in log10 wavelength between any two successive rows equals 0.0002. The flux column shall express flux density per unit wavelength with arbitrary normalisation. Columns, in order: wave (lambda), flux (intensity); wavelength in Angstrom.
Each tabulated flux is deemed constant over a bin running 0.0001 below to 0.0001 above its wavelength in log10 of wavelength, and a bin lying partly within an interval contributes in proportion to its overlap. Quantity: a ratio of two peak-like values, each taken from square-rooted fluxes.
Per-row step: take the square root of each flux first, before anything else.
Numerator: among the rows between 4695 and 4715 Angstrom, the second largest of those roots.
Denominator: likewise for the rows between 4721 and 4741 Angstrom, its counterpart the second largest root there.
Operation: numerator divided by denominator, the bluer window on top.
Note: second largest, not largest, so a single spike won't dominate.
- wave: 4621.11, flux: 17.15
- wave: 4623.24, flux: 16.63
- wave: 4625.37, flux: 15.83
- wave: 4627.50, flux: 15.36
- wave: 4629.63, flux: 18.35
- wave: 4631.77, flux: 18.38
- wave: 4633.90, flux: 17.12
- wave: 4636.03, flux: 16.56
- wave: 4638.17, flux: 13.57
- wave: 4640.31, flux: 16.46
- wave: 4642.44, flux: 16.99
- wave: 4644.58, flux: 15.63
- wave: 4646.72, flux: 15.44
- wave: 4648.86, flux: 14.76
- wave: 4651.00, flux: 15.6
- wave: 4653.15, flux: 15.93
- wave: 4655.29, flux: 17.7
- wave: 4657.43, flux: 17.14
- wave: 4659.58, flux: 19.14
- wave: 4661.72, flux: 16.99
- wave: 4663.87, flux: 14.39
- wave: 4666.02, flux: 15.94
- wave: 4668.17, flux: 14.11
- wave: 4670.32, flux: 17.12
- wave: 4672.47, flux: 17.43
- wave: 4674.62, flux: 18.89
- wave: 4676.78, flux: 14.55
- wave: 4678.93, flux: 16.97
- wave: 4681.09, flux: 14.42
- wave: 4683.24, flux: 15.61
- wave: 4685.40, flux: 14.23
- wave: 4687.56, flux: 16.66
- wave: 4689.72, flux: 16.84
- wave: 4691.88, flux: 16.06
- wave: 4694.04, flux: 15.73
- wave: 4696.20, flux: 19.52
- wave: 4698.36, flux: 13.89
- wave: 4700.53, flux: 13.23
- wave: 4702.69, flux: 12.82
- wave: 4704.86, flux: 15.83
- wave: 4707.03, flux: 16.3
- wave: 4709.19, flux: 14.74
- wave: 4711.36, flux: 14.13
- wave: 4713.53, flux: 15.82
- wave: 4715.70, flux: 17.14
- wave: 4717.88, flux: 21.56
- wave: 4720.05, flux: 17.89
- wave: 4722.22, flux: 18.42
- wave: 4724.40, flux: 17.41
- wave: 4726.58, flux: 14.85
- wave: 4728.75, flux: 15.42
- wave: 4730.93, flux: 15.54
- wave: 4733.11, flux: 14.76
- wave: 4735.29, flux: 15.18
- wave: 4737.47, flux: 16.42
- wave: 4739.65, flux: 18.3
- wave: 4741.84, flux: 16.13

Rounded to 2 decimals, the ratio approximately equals 0.94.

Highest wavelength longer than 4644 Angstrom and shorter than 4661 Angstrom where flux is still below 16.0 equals 4653.15 Angstrom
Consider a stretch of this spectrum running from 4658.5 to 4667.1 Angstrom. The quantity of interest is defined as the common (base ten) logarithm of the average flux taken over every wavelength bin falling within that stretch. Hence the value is 1.22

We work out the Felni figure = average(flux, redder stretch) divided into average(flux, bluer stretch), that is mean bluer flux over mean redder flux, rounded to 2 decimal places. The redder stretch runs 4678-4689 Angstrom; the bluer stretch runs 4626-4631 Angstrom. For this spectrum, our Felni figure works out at 1.08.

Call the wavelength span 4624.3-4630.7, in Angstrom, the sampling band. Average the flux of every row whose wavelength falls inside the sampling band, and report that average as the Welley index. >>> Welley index 16.5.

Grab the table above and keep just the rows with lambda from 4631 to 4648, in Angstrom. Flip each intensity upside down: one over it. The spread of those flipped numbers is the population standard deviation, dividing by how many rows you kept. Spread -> 0.0054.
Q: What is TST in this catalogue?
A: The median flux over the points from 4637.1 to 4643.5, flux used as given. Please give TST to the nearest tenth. 16.5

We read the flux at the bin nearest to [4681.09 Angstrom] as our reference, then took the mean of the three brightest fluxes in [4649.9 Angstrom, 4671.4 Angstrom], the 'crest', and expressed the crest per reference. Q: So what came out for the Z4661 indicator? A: 1.25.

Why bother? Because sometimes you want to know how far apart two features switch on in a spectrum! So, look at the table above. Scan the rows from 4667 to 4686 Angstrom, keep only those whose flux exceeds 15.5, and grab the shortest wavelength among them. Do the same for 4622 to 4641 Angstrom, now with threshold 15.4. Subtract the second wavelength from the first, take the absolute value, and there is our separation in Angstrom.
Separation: 47.1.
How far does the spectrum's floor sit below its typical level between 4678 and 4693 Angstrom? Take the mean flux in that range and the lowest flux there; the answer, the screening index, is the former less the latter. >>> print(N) 1.6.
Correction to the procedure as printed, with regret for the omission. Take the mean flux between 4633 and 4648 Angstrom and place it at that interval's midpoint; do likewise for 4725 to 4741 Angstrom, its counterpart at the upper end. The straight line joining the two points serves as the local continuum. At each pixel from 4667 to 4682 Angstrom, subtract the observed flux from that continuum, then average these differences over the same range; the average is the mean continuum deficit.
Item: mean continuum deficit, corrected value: -0.3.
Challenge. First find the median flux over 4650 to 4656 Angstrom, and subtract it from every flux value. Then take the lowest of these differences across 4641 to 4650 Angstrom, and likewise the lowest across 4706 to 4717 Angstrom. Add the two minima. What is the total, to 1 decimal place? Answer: -3.0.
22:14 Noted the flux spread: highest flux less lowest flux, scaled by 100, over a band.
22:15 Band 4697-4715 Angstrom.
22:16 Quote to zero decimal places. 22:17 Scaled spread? 348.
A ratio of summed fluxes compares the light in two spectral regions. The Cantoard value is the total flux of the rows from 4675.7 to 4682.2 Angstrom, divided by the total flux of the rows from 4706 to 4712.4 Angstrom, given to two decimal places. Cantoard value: 1.02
